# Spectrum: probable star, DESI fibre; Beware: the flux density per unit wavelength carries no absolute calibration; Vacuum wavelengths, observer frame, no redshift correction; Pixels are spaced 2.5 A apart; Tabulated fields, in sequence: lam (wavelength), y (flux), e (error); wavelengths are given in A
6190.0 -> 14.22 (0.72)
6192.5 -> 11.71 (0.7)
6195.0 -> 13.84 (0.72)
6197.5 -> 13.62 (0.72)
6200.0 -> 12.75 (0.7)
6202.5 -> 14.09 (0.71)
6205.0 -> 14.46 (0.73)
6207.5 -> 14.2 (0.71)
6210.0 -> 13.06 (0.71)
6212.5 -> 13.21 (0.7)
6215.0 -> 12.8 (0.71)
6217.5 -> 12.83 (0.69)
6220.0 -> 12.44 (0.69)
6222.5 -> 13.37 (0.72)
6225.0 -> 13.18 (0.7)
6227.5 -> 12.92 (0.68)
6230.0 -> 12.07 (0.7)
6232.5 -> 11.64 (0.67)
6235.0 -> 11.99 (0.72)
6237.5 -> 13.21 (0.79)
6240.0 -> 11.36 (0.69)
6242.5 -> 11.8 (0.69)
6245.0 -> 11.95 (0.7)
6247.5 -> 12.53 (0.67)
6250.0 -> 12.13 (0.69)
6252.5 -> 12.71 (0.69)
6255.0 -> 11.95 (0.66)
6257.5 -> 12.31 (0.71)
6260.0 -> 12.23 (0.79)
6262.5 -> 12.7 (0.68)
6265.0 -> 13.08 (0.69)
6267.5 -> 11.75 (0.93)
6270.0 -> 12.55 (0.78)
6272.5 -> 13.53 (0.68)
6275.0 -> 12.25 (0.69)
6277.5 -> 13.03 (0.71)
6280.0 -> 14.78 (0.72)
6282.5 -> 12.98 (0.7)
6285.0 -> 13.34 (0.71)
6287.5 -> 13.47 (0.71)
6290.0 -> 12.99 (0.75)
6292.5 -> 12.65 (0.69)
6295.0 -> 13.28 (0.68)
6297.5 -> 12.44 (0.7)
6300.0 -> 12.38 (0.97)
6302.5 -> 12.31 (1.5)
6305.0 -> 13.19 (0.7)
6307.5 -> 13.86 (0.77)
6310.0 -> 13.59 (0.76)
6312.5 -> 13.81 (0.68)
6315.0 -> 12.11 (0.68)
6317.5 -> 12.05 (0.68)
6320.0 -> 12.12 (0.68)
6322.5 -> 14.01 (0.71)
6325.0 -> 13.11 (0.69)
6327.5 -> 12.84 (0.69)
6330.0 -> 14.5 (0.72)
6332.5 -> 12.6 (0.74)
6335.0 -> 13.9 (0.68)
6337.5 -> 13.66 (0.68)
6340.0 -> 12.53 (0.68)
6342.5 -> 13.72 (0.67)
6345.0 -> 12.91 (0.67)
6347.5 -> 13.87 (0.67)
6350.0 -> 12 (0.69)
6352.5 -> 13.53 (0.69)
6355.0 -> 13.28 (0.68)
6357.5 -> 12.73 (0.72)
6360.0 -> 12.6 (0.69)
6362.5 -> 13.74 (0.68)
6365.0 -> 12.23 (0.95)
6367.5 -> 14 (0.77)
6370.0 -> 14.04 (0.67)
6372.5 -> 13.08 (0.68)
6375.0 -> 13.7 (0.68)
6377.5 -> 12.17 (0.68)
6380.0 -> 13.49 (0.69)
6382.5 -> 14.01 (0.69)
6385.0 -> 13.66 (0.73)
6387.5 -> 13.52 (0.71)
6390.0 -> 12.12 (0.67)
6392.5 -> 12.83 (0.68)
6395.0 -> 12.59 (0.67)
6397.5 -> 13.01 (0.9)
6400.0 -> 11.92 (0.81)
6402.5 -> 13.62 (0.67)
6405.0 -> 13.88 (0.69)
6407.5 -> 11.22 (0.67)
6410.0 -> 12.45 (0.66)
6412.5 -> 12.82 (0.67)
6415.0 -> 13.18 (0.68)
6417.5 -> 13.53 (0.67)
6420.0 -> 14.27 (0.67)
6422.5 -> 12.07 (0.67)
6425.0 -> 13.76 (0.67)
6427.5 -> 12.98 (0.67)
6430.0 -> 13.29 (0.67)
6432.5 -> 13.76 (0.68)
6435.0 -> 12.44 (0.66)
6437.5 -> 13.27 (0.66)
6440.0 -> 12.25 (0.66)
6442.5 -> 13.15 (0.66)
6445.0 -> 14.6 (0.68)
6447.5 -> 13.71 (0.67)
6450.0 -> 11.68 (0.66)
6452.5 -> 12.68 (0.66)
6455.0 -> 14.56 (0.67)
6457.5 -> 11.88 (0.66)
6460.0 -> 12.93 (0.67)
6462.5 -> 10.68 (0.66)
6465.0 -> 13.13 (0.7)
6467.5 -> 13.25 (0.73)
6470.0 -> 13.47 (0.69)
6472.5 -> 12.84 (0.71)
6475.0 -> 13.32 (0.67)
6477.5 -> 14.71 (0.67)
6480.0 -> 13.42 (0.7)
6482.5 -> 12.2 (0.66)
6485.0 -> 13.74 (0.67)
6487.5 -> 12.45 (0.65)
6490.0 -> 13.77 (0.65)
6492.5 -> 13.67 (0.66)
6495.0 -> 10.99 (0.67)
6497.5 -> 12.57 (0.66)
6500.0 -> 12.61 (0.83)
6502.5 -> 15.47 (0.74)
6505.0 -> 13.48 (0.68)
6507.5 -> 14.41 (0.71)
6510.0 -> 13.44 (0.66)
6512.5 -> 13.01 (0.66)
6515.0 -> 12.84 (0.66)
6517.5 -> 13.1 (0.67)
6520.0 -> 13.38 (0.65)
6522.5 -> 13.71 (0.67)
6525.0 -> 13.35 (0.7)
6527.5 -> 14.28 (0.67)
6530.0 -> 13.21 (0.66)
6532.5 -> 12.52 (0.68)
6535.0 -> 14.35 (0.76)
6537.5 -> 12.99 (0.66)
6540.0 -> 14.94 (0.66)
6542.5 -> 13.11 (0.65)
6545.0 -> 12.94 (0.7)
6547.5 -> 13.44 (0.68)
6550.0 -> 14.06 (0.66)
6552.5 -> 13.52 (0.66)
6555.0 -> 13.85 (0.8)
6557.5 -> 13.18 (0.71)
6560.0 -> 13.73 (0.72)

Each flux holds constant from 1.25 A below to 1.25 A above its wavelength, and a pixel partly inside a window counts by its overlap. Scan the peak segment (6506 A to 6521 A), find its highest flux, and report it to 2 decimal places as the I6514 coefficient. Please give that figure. 14.41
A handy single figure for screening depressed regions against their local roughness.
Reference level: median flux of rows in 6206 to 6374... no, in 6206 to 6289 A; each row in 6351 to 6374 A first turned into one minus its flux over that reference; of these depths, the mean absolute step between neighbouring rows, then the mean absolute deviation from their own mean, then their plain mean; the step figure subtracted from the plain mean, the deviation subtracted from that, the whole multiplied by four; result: -0.58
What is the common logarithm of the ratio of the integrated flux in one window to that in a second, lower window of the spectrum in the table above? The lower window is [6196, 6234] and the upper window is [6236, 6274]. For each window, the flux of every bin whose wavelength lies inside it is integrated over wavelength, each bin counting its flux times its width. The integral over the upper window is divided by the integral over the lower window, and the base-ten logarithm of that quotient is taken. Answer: -0.025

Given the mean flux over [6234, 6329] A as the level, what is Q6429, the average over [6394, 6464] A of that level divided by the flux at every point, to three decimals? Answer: 0.991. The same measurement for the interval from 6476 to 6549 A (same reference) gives 0.957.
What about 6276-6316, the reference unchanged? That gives 0.973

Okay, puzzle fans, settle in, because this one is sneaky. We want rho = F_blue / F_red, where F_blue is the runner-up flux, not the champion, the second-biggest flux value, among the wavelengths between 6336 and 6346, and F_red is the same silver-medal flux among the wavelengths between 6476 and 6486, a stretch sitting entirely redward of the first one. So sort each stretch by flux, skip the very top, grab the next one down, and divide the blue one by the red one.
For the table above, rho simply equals 0.99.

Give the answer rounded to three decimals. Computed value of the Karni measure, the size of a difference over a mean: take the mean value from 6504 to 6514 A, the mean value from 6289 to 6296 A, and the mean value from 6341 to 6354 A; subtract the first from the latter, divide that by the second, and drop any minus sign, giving 0.029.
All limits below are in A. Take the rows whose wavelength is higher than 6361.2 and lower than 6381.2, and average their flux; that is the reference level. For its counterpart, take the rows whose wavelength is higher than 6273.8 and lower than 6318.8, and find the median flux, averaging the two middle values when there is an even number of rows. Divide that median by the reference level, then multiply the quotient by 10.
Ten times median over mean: 9.8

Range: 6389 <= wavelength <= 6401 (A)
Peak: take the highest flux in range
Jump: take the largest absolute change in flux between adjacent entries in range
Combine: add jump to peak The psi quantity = 14.1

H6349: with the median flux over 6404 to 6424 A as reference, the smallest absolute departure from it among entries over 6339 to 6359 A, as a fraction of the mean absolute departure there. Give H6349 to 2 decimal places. 0.17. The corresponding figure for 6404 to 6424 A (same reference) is 0.23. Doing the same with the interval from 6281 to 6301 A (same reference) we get 0.03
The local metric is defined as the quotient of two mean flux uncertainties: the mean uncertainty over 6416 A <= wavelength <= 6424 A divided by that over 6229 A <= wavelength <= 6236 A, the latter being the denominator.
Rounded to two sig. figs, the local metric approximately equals 0.96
